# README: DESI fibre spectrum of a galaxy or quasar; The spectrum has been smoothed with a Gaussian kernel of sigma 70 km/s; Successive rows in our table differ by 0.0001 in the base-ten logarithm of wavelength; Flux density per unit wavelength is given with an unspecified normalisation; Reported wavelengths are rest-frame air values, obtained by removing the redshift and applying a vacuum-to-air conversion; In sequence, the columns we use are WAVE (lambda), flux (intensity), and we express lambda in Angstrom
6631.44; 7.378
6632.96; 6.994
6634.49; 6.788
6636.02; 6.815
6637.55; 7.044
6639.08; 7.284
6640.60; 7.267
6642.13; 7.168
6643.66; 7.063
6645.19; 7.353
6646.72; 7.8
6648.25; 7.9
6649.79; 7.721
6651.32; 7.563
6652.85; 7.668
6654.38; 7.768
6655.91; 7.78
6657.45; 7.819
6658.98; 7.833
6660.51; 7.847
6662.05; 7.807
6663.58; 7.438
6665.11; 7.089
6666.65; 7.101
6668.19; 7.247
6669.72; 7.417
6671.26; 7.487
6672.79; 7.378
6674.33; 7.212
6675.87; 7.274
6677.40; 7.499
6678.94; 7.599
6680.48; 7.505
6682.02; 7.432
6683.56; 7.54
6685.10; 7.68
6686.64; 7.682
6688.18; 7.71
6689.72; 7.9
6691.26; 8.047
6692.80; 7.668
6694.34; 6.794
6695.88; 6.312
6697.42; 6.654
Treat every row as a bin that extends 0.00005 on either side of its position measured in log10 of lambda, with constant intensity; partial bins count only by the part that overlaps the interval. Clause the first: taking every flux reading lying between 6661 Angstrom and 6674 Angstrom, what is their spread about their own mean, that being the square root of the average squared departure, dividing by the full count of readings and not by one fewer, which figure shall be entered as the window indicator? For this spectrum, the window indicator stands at 0.22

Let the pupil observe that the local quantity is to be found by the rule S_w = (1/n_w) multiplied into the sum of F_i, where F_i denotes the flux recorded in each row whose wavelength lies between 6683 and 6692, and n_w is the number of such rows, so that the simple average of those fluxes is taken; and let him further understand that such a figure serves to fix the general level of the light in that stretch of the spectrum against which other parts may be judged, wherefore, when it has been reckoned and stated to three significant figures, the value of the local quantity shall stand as 7.76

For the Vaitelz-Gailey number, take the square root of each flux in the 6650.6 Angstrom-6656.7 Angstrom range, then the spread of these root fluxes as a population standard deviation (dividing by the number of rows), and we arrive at 0.016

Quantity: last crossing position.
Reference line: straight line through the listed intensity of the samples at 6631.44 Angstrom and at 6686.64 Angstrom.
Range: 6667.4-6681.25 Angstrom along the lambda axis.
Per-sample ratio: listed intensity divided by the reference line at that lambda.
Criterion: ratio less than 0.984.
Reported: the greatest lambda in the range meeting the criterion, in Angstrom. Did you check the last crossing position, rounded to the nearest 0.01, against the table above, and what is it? 6680.48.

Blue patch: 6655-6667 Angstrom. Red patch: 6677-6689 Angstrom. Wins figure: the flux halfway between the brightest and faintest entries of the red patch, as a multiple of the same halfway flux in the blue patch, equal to 1.01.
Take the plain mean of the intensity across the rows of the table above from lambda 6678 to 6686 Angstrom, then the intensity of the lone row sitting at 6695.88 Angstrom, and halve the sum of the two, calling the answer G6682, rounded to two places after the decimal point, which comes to 6.93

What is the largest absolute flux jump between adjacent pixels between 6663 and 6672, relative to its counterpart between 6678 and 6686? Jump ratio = 2.5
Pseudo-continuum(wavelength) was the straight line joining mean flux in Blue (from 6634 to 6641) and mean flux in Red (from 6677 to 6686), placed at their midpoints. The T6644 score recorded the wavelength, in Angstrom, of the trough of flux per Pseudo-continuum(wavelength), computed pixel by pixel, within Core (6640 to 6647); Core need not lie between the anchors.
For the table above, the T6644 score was 6643.66 Angstrom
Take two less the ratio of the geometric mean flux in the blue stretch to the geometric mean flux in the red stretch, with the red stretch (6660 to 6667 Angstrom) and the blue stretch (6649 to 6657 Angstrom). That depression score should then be 0.97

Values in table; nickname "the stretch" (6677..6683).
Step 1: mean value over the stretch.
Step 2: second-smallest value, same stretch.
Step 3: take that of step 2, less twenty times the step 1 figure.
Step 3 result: -143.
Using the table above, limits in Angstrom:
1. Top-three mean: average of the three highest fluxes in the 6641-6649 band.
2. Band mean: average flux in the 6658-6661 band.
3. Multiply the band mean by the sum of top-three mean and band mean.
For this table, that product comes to 122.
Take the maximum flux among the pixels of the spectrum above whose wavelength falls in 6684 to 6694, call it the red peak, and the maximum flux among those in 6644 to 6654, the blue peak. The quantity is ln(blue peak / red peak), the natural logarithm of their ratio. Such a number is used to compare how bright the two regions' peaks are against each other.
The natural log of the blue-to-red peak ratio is -0.02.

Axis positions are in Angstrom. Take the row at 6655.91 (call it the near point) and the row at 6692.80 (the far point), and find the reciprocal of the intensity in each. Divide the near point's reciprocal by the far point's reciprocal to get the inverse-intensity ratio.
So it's 0.99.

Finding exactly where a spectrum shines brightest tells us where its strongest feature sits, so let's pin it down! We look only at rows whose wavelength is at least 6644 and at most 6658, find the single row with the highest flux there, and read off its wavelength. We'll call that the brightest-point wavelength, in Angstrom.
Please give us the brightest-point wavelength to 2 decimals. 6648.25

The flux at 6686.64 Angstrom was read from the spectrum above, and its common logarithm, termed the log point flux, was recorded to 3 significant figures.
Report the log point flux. 0.885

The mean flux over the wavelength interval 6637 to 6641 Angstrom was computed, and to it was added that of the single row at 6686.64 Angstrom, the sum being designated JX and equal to 14.9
